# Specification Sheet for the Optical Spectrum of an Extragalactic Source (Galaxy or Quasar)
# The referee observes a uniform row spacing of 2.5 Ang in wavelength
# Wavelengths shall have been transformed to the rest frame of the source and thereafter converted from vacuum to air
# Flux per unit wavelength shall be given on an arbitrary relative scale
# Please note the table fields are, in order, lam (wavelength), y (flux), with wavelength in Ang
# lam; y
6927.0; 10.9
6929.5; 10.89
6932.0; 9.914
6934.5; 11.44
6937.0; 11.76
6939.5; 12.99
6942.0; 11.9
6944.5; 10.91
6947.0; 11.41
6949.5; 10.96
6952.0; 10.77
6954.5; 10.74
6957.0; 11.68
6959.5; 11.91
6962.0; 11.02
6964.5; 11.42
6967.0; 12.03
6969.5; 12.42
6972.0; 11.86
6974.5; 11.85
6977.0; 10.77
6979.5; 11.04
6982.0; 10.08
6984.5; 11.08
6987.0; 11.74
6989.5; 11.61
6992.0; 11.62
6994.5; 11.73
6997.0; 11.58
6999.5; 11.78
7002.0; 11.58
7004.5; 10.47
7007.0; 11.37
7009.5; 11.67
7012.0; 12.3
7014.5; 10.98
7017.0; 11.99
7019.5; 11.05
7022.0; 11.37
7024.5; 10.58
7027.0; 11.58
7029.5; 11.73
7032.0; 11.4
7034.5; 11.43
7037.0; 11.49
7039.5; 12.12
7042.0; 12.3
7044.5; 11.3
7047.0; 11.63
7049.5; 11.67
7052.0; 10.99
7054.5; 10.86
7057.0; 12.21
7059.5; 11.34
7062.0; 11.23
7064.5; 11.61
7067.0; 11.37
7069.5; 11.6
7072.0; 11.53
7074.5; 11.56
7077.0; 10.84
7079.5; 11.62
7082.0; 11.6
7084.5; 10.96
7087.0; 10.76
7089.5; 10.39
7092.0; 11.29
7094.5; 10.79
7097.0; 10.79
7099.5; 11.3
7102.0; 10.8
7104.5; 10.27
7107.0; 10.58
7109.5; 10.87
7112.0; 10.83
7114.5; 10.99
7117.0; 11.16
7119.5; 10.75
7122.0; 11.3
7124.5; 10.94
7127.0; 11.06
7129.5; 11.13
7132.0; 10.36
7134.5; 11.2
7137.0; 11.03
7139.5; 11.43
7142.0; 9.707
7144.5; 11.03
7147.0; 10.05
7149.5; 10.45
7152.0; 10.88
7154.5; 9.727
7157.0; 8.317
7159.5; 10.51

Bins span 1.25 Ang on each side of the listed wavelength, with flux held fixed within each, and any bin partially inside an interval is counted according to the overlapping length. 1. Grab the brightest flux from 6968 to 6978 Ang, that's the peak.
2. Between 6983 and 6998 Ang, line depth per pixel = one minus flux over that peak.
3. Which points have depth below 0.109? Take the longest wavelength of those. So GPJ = 6997.0 Ang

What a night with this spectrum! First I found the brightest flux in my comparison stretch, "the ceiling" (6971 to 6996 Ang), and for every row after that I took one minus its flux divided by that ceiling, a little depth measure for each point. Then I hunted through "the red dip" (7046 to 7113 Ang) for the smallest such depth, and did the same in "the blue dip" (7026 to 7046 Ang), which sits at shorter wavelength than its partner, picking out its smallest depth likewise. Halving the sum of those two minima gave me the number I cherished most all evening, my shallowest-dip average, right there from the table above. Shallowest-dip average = -0.033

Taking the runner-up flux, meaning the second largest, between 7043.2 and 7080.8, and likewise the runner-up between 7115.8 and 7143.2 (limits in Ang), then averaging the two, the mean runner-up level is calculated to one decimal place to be 11.5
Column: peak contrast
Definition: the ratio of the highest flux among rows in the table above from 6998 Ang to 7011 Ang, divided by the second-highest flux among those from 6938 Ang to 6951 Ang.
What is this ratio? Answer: 0.99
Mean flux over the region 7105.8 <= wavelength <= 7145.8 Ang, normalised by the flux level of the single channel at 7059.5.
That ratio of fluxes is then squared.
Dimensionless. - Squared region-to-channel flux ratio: 0.92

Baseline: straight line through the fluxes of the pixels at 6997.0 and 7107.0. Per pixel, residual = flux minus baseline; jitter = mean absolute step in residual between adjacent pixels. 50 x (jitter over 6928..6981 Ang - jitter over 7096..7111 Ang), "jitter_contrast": 10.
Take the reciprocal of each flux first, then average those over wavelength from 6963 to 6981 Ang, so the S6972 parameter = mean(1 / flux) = 0.086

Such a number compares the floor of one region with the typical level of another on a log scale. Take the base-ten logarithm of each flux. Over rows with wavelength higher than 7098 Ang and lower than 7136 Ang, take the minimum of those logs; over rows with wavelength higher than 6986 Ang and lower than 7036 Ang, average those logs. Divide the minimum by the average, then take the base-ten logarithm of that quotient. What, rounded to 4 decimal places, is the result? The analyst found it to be -0.0201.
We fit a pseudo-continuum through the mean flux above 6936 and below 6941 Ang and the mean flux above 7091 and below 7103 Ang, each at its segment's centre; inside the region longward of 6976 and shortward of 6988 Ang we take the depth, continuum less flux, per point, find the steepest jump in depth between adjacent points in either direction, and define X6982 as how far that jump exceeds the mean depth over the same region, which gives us 0.0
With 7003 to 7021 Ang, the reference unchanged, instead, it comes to 1.0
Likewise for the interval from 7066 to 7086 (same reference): 1.0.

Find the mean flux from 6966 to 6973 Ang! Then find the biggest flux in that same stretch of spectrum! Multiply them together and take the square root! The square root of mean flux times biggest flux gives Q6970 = 12.3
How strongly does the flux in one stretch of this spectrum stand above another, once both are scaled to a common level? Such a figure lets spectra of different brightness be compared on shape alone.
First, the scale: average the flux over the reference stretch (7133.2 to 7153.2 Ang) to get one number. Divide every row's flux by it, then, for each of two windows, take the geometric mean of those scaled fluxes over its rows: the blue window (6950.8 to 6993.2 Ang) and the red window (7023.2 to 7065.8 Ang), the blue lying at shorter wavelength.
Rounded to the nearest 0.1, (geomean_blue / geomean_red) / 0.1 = 9.9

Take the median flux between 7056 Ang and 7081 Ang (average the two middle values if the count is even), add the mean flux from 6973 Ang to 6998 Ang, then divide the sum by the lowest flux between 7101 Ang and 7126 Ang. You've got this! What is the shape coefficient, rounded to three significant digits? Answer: 2.23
